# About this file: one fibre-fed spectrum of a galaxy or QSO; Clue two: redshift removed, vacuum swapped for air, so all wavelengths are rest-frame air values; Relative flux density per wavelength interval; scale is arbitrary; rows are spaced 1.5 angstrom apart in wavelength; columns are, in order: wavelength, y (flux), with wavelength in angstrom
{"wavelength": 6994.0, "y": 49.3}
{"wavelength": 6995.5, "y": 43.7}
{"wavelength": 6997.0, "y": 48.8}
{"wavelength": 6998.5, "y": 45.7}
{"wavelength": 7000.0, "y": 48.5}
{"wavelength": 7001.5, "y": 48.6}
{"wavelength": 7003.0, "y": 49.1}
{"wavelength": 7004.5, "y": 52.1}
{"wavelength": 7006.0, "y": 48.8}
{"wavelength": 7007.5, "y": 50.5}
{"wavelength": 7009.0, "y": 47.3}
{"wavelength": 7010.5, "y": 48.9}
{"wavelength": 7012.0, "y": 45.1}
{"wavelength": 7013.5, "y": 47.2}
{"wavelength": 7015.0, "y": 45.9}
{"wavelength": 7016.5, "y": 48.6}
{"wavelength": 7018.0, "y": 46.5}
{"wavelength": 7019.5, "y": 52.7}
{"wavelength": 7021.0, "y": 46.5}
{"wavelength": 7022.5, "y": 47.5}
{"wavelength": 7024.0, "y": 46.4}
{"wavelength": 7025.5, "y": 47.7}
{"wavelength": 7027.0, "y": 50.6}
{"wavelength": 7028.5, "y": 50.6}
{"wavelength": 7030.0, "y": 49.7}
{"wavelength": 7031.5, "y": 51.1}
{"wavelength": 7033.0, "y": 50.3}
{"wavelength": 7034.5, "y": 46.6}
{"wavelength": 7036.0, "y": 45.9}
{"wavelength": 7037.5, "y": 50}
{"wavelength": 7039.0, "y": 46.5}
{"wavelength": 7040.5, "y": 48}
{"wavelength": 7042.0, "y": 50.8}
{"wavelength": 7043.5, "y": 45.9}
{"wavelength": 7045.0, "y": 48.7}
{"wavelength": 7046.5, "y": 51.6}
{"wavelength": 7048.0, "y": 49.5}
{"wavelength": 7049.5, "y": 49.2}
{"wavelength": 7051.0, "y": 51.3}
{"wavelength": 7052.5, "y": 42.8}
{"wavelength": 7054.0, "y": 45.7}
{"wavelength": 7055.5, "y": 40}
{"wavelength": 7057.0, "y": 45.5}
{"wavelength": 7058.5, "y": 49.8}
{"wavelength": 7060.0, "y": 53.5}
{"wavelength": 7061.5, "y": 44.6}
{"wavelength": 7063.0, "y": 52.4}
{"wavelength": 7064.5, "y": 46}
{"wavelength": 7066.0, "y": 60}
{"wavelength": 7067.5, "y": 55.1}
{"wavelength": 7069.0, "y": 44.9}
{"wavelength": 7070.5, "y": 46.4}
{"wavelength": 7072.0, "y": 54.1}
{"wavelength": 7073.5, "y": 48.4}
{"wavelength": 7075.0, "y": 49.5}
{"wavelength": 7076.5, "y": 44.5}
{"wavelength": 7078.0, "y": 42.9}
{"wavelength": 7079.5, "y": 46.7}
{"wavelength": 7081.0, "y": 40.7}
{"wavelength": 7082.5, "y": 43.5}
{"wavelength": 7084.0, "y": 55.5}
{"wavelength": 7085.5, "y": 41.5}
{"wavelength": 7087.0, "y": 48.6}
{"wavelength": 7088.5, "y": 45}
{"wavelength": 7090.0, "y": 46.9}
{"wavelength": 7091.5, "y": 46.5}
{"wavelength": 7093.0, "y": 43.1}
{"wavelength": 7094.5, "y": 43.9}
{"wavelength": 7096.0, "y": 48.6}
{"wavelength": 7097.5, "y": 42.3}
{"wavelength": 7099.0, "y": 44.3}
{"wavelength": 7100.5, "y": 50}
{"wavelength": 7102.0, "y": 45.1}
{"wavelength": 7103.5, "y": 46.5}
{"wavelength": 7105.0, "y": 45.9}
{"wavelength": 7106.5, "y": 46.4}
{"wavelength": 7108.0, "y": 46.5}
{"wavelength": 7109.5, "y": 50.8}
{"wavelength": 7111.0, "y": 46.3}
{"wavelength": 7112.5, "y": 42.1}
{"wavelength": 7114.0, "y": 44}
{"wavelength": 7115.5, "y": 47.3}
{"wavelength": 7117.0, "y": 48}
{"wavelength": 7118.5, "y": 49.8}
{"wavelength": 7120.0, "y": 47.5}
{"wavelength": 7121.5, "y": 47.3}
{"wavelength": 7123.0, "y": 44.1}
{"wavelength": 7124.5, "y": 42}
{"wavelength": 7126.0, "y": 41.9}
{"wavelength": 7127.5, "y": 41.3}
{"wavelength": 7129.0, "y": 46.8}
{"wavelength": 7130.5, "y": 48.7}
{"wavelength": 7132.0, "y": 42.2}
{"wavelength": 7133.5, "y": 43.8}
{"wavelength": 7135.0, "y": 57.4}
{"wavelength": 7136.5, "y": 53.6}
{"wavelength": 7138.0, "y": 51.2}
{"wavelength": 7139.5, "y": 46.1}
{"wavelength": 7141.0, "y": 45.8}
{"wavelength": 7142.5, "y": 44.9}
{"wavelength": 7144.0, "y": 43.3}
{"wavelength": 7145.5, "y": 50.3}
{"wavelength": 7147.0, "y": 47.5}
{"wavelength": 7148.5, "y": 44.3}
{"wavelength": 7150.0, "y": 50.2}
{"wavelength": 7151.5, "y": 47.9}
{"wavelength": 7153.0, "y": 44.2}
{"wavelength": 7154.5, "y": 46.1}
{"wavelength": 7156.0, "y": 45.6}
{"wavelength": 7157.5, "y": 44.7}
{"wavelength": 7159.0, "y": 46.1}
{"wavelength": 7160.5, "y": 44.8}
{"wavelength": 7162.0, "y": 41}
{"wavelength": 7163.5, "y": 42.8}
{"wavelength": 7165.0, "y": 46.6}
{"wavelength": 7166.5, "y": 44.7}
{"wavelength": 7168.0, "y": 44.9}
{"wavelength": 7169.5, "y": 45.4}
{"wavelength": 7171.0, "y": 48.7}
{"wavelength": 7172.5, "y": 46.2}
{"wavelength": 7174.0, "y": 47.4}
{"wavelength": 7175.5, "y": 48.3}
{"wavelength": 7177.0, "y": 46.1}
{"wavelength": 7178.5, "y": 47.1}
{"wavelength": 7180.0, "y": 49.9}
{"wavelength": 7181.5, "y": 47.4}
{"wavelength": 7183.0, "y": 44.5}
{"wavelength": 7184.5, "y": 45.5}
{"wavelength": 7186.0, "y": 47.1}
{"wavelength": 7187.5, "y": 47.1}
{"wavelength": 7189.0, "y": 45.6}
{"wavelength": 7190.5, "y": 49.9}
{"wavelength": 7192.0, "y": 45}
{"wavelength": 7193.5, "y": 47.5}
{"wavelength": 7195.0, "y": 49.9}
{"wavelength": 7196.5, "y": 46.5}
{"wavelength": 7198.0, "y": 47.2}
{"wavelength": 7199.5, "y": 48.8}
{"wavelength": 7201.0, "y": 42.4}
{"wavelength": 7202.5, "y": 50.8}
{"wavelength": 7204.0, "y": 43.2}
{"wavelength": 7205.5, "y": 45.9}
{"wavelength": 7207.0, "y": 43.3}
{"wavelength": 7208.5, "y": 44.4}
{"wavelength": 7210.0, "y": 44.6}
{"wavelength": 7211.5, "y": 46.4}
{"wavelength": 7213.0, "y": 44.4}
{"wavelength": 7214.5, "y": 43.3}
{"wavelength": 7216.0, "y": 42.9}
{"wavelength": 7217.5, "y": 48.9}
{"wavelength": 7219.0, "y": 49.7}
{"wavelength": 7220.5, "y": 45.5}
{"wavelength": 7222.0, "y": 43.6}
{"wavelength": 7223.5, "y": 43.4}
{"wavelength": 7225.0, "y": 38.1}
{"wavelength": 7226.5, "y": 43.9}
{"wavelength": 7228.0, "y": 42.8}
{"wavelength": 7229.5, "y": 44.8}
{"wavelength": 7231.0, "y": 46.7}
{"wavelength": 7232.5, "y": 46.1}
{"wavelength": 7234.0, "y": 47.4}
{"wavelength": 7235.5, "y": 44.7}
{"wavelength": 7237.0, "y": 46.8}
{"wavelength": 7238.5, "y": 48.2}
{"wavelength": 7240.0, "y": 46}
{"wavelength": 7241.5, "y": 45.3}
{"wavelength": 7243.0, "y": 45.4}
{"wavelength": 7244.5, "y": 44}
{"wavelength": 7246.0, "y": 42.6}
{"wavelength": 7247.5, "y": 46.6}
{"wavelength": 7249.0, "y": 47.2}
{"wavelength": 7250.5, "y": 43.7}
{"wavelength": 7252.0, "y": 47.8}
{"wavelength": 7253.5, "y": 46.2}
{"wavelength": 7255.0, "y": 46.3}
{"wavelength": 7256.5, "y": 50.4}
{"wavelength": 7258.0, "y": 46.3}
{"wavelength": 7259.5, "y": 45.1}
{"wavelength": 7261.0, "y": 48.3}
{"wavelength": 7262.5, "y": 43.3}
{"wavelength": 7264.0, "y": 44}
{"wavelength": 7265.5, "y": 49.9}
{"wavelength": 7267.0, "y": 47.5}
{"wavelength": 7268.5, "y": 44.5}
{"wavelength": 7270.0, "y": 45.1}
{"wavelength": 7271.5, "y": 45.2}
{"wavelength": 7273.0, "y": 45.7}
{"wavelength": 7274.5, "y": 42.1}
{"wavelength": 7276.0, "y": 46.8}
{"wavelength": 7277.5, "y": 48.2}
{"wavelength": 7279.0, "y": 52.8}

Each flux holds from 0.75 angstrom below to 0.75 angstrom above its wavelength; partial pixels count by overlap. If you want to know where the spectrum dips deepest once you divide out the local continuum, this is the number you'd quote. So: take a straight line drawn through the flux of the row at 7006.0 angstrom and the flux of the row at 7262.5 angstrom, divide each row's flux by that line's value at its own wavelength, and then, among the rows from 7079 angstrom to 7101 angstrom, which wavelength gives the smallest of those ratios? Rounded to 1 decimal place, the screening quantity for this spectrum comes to 7081.0 angstrom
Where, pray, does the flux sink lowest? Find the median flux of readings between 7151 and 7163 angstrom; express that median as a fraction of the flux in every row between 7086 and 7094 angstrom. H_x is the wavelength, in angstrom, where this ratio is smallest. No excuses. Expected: 7087.0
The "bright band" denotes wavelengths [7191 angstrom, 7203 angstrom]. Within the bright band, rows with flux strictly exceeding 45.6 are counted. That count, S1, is 6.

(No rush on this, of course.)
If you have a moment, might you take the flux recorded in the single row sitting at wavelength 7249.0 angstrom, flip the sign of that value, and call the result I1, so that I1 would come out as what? -47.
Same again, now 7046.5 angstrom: -52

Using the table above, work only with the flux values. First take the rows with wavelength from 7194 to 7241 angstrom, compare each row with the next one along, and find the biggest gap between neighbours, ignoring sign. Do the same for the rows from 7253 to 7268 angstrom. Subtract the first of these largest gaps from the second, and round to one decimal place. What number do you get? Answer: -2.5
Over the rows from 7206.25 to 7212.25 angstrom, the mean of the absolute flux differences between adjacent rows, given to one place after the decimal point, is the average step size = 1.0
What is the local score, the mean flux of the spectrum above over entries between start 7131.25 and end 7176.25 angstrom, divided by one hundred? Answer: 0.465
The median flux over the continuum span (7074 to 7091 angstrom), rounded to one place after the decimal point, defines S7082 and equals 45.0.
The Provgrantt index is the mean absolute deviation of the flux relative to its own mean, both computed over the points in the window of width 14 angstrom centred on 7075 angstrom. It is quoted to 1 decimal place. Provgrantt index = 2.9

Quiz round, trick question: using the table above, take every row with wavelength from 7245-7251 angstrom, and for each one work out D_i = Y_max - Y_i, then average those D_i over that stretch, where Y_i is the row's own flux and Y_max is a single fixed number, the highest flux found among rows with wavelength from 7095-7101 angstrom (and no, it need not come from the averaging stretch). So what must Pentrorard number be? 5.0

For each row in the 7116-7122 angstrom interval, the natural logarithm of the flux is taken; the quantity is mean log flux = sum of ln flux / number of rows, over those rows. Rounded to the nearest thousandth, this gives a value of 3.874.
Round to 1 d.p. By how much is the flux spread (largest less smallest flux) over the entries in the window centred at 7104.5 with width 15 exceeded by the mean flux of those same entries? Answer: 37.9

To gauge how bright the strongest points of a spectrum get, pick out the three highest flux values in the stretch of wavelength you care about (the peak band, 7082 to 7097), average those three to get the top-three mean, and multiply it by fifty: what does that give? 2545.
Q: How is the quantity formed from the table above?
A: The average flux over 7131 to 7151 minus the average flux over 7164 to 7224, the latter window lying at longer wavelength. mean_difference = 1.5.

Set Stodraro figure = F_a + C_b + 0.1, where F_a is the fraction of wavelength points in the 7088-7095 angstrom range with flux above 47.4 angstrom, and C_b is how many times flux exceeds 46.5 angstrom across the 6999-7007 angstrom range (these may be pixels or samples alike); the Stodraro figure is 5.1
